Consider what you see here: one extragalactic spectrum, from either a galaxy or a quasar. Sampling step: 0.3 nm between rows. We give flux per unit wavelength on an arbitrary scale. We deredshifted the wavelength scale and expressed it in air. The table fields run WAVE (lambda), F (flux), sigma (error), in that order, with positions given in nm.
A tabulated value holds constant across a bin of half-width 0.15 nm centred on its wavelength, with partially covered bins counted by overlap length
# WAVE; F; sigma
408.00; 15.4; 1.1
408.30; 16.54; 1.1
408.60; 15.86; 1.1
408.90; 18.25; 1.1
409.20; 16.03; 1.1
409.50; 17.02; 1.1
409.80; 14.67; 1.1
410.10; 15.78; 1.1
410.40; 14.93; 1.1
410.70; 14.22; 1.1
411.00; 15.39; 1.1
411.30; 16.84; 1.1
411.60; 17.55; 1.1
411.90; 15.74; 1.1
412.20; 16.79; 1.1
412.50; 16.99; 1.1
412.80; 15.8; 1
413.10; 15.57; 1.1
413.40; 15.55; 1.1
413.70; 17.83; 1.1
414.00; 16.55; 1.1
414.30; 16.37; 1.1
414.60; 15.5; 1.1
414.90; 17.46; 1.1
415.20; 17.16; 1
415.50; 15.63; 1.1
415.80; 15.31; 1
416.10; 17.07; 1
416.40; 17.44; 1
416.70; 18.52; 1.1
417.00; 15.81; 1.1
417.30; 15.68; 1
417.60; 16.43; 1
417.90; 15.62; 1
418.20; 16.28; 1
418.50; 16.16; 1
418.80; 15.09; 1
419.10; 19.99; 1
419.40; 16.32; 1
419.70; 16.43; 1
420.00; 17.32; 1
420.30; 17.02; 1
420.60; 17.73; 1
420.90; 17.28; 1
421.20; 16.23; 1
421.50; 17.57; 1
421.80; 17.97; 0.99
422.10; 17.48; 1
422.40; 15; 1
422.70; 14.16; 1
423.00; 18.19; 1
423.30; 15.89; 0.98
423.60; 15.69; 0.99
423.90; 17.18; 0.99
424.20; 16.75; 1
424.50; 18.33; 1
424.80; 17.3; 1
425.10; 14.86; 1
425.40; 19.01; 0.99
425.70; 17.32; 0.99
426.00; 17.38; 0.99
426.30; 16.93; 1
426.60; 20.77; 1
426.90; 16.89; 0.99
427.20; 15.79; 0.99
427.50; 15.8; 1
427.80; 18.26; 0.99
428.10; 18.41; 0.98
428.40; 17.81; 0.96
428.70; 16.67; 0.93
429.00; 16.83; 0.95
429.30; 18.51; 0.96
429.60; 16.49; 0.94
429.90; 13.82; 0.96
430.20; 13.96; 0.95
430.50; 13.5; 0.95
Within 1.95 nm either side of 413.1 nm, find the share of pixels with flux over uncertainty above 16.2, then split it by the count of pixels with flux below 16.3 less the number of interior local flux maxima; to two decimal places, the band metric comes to 0.04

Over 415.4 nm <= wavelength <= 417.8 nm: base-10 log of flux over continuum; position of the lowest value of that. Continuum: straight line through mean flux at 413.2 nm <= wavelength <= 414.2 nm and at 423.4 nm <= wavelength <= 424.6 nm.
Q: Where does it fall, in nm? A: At 415.80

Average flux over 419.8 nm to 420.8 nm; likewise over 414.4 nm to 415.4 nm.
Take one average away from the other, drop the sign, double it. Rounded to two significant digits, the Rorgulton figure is 1.3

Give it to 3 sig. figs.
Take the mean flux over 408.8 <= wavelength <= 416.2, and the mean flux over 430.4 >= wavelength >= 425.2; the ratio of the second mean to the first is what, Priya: 1.05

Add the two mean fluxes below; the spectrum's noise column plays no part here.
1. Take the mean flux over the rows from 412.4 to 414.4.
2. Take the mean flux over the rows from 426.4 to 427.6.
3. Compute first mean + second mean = 33.7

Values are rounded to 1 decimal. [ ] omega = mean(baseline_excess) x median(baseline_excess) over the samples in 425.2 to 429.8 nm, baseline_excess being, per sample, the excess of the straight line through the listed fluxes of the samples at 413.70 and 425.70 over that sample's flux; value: 0.0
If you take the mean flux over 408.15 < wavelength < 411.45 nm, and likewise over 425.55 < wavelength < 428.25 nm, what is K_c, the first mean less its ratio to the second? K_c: 15.0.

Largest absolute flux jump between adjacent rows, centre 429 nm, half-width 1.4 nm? 2.7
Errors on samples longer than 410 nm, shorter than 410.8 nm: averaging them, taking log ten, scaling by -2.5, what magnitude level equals -0.10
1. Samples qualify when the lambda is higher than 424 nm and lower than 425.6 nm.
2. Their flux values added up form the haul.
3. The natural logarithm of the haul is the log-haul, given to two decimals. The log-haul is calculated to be 4.46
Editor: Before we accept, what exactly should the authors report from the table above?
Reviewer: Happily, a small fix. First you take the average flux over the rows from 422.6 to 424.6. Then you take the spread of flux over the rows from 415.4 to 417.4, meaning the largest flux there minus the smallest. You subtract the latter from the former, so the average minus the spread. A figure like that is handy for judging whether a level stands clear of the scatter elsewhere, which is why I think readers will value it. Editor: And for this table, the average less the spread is 13.4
